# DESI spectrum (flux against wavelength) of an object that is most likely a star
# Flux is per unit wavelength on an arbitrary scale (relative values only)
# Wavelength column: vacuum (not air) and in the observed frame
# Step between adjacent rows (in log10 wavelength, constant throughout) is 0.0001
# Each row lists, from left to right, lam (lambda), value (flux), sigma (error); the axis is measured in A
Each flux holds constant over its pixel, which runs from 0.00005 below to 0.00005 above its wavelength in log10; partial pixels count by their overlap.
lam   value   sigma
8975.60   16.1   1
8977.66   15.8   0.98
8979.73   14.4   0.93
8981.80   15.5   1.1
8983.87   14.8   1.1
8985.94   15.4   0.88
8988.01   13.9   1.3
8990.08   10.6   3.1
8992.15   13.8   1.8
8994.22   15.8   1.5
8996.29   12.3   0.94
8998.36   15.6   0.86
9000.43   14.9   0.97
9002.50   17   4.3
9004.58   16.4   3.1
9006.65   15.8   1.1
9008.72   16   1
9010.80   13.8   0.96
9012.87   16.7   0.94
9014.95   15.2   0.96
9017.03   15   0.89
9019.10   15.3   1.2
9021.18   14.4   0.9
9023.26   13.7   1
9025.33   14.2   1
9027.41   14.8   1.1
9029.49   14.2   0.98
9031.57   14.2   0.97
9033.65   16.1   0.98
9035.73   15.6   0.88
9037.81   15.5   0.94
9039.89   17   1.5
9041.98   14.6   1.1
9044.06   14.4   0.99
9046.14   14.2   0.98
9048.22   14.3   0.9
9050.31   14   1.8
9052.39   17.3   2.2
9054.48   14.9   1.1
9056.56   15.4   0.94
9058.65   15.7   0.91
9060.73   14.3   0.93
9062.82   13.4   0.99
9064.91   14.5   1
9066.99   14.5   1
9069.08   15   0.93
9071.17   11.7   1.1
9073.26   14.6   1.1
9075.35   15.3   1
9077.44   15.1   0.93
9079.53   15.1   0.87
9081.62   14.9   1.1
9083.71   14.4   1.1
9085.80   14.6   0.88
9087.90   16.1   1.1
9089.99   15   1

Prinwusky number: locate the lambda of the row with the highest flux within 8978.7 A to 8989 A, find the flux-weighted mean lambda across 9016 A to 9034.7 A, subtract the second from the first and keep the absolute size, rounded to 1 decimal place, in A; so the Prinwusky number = 43.6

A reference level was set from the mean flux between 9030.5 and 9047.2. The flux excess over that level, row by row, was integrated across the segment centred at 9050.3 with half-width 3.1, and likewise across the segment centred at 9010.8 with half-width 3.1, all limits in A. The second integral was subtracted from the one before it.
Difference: -2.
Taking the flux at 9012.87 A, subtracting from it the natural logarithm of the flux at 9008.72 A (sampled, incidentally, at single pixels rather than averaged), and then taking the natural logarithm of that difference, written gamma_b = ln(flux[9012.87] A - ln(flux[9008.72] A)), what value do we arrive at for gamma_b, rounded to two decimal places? 2.63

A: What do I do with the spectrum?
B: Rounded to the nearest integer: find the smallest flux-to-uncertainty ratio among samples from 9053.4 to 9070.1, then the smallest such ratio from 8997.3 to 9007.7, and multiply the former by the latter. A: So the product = 54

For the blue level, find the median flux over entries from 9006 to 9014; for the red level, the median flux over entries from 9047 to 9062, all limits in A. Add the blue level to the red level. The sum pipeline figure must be 30.8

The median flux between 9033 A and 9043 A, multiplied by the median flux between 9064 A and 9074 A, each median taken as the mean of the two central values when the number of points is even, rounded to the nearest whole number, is 226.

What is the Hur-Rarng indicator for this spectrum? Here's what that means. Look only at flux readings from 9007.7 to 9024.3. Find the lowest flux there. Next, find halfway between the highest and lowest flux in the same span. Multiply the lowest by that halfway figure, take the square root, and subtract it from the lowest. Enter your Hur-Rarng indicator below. -0.73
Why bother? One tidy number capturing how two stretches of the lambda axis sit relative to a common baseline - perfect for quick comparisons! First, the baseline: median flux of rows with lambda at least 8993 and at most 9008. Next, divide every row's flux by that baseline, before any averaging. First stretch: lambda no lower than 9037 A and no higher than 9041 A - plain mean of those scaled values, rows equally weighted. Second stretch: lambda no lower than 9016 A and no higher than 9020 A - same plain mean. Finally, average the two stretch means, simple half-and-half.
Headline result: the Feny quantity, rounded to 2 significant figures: 0.99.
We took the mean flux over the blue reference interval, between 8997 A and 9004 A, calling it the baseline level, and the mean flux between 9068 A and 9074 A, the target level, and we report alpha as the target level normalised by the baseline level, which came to 0.87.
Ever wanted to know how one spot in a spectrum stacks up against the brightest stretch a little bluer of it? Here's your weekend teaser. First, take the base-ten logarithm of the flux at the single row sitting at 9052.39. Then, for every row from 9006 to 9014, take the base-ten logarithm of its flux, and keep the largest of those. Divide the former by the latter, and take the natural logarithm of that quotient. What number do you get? 0.012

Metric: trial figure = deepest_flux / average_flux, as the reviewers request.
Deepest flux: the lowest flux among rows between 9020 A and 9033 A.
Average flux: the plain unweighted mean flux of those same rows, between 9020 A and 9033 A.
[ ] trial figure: 0.96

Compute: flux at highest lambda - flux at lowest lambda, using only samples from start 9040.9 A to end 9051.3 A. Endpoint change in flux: -0.6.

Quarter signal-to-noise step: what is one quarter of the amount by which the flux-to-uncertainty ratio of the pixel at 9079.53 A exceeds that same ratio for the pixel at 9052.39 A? 2.4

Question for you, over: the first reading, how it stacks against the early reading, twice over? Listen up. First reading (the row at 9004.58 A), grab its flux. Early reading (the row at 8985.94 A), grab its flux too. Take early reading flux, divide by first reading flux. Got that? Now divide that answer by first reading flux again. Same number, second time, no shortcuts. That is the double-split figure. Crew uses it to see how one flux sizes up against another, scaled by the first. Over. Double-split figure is 0.057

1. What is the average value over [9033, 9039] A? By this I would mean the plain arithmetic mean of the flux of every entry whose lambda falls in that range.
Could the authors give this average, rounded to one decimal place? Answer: 15.7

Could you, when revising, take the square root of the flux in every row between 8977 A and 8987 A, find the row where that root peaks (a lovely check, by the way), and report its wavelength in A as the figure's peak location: 8977.66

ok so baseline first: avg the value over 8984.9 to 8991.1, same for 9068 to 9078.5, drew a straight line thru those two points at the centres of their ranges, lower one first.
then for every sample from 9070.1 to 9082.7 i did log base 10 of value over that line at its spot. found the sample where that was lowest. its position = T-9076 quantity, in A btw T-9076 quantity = 9071.17 A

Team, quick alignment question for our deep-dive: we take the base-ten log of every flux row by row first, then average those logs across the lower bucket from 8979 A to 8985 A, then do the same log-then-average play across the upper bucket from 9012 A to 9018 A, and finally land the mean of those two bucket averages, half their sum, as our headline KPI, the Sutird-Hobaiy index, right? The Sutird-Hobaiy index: 1.18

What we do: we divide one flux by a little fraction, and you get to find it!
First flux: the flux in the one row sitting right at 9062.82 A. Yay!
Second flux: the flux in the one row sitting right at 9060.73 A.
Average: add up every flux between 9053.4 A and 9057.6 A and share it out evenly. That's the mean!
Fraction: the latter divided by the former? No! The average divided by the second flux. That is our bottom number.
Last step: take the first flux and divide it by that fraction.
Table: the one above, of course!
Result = 12.6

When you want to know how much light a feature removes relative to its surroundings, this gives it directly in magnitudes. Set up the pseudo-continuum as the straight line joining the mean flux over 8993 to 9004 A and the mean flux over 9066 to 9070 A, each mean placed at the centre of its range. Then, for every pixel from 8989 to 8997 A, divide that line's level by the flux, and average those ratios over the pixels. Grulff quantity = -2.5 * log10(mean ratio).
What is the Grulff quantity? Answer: -0.18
